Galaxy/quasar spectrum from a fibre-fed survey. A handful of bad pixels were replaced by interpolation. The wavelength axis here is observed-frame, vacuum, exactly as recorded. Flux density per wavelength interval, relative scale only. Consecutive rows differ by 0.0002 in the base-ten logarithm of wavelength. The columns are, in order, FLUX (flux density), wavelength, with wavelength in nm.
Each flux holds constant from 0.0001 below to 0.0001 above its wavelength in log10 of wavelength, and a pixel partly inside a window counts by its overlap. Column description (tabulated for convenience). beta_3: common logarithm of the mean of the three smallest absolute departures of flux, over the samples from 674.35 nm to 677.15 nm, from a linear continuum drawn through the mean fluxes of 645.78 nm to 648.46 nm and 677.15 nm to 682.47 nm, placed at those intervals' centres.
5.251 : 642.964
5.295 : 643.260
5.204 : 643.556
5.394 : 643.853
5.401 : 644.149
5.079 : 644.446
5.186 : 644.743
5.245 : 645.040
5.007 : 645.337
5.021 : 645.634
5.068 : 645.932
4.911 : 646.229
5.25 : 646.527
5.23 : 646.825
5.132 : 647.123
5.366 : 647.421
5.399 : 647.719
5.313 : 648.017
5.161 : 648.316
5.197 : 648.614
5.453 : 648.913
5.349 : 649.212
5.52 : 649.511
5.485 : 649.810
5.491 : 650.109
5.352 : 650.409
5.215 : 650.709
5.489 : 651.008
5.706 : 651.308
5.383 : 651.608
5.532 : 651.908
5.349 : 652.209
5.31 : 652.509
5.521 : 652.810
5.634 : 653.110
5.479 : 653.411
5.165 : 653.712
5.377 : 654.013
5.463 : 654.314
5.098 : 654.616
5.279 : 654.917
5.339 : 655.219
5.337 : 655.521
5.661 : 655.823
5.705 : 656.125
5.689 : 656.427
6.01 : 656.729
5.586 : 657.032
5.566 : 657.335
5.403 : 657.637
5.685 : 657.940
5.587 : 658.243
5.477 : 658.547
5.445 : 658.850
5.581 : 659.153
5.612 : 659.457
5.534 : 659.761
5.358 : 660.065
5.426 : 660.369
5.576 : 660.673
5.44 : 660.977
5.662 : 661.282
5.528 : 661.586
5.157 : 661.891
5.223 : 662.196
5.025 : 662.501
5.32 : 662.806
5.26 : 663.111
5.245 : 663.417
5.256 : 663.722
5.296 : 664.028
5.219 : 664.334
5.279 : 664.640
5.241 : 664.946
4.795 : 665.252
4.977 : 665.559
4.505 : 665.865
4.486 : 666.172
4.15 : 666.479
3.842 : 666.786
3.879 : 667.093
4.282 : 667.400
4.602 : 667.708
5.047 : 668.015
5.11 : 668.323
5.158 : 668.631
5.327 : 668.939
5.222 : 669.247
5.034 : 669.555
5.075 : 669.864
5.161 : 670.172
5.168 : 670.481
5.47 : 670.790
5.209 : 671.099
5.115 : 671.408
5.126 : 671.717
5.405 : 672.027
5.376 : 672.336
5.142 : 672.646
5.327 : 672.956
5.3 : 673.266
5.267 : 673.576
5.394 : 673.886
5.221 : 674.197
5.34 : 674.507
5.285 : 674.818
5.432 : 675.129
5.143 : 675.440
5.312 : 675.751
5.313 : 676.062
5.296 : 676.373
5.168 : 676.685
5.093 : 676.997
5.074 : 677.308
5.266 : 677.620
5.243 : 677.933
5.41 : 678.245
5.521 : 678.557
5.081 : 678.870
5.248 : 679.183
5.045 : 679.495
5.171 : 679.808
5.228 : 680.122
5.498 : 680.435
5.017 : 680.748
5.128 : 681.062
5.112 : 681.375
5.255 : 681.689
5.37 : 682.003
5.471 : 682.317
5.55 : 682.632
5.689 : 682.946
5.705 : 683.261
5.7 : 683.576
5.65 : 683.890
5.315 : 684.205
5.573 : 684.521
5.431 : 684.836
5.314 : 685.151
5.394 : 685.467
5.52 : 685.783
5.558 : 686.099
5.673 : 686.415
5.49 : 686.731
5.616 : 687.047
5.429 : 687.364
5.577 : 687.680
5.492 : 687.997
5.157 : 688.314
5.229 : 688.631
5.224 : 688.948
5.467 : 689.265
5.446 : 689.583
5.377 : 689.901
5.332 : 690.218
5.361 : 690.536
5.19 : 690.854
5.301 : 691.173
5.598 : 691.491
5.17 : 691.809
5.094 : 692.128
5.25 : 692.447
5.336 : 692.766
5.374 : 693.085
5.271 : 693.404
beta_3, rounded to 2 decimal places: -1.23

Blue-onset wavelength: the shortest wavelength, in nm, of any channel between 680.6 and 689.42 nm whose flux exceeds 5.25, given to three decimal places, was 681.689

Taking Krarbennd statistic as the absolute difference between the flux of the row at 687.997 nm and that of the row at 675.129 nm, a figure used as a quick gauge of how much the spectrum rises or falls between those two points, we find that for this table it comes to 0.060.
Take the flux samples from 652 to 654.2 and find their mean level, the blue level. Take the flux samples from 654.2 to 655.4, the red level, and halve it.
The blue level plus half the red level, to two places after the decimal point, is 8.05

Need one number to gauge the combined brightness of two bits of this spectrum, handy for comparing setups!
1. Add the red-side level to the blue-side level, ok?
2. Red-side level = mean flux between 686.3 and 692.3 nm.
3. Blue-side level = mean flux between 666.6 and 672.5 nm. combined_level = 10.4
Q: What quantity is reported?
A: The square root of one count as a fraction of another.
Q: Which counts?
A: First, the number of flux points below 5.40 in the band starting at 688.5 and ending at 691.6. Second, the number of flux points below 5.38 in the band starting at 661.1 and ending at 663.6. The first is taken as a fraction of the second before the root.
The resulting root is 1.08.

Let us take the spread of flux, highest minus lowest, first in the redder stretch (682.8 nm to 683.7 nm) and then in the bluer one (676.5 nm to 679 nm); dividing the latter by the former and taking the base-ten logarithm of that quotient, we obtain 1.4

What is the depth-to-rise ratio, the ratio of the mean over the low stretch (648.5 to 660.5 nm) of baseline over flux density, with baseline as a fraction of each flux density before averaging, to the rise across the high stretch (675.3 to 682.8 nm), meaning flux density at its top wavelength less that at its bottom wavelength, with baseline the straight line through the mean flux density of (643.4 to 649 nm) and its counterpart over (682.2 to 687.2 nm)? 2.4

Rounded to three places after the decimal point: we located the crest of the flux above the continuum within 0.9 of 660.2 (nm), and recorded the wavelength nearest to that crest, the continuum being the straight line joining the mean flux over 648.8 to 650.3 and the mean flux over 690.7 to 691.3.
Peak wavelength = 659.457 nm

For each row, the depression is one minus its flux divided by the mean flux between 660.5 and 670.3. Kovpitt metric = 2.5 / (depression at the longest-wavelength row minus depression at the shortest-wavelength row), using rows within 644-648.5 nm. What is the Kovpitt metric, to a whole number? 52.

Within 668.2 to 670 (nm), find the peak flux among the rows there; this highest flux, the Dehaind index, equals 5.327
